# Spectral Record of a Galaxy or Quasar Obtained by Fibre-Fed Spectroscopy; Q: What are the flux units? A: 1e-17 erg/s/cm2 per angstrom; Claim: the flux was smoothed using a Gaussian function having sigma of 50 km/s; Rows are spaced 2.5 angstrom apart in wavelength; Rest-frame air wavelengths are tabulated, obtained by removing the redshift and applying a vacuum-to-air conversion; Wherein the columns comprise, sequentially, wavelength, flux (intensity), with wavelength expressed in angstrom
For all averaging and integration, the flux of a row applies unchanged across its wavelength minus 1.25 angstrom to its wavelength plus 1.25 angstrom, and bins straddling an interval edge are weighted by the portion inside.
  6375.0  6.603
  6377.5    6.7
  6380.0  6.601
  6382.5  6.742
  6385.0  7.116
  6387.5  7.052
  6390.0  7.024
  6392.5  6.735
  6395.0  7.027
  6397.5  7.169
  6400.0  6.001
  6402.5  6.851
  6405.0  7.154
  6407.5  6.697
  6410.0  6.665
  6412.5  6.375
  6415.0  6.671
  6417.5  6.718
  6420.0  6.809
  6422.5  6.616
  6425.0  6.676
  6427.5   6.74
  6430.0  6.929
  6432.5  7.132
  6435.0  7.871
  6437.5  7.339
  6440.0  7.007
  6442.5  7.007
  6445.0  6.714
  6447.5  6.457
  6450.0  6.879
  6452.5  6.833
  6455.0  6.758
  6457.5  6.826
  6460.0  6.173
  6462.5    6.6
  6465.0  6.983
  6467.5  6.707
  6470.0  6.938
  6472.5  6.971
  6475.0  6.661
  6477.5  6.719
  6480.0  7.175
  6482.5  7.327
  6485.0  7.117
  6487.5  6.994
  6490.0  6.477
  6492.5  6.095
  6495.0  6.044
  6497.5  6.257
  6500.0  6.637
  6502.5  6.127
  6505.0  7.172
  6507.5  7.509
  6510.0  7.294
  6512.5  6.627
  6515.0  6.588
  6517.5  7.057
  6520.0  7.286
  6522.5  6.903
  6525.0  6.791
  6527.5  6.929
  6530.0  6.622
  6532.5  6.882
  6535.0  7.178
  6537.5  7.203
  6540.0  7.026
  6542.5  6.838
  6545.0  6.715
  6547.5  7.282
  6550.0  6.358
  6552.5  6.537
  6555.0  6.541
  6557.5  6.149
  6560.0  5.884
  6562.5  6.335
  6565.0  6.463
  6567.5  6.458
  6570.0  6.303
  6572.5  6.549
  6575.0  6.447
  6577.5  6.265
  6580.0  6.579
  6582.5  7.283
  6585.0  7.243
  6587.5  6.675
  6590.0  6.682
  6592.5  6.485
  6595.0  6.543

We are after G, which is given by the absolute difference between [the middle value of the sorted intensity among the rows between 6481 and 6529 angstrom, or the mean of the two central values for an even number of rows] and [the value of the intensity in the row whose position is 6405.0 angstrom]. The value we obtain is 0.3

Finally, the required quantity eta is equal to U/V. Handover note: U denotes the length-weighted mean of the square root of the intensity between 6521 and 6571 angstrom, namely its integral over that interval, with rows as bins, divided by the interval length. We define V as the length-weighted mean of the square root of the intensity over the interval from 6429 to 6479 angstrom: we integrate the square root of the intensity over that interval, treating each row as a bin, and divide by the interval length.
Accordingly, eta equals 0.985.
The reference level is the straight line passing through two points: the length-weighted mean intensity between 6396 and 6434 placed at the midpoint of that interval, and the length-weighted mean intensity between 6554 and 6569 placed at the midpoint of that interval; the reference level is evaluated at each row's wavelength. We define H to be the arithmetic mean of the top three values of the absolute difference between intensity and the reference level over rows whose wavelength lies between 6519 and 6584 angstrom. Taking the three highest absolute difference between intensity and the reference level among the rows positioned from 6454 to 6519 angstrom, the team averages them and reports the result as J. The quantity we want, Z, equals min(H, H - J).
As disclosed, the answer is 0.062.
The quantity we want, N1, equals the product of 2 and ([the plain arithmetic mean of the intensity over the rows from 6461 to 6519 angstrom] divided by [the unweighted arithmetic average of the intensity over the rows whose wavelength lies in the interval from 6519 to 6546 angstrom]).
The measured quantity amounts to 1.95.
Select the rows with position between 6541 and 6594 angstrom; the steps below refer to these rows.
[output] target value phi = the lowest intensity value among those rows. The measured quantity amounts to 5.884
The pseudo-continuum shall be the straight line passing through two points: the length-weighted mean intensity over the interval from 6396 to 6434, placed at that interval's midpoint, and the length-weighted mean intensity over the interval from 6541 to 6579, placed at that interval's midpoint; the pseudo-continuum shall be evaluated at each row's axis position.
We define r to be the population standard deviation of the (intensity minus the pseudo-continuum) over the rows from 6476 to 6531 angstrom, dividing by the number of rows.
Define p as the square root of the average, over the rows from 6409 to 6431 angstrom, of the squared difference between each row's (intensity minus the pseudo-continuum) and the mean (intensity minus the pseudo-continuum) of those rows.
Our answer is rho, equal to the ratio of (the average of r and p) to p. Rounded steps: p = 0.150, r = 0.42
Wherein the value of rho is 1.91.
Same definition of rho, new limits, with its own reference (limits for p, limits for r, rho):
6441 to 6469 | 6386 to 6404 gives 1.29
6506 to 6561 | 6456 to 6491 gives 0.90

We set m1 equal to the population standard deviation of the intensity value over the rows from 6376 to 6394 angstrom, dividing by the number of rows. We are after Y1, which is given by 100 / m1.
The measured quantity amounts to 528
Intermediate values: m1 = 0.19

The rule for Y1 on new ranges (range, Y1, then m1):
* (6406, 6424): 799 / 0.13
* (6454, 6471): 398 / 0.25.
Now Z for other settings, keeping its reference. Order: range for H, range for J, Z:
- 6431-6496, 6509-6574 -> -0.005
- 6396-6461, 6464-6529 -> -0.033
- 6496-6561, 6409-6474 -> 0.187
